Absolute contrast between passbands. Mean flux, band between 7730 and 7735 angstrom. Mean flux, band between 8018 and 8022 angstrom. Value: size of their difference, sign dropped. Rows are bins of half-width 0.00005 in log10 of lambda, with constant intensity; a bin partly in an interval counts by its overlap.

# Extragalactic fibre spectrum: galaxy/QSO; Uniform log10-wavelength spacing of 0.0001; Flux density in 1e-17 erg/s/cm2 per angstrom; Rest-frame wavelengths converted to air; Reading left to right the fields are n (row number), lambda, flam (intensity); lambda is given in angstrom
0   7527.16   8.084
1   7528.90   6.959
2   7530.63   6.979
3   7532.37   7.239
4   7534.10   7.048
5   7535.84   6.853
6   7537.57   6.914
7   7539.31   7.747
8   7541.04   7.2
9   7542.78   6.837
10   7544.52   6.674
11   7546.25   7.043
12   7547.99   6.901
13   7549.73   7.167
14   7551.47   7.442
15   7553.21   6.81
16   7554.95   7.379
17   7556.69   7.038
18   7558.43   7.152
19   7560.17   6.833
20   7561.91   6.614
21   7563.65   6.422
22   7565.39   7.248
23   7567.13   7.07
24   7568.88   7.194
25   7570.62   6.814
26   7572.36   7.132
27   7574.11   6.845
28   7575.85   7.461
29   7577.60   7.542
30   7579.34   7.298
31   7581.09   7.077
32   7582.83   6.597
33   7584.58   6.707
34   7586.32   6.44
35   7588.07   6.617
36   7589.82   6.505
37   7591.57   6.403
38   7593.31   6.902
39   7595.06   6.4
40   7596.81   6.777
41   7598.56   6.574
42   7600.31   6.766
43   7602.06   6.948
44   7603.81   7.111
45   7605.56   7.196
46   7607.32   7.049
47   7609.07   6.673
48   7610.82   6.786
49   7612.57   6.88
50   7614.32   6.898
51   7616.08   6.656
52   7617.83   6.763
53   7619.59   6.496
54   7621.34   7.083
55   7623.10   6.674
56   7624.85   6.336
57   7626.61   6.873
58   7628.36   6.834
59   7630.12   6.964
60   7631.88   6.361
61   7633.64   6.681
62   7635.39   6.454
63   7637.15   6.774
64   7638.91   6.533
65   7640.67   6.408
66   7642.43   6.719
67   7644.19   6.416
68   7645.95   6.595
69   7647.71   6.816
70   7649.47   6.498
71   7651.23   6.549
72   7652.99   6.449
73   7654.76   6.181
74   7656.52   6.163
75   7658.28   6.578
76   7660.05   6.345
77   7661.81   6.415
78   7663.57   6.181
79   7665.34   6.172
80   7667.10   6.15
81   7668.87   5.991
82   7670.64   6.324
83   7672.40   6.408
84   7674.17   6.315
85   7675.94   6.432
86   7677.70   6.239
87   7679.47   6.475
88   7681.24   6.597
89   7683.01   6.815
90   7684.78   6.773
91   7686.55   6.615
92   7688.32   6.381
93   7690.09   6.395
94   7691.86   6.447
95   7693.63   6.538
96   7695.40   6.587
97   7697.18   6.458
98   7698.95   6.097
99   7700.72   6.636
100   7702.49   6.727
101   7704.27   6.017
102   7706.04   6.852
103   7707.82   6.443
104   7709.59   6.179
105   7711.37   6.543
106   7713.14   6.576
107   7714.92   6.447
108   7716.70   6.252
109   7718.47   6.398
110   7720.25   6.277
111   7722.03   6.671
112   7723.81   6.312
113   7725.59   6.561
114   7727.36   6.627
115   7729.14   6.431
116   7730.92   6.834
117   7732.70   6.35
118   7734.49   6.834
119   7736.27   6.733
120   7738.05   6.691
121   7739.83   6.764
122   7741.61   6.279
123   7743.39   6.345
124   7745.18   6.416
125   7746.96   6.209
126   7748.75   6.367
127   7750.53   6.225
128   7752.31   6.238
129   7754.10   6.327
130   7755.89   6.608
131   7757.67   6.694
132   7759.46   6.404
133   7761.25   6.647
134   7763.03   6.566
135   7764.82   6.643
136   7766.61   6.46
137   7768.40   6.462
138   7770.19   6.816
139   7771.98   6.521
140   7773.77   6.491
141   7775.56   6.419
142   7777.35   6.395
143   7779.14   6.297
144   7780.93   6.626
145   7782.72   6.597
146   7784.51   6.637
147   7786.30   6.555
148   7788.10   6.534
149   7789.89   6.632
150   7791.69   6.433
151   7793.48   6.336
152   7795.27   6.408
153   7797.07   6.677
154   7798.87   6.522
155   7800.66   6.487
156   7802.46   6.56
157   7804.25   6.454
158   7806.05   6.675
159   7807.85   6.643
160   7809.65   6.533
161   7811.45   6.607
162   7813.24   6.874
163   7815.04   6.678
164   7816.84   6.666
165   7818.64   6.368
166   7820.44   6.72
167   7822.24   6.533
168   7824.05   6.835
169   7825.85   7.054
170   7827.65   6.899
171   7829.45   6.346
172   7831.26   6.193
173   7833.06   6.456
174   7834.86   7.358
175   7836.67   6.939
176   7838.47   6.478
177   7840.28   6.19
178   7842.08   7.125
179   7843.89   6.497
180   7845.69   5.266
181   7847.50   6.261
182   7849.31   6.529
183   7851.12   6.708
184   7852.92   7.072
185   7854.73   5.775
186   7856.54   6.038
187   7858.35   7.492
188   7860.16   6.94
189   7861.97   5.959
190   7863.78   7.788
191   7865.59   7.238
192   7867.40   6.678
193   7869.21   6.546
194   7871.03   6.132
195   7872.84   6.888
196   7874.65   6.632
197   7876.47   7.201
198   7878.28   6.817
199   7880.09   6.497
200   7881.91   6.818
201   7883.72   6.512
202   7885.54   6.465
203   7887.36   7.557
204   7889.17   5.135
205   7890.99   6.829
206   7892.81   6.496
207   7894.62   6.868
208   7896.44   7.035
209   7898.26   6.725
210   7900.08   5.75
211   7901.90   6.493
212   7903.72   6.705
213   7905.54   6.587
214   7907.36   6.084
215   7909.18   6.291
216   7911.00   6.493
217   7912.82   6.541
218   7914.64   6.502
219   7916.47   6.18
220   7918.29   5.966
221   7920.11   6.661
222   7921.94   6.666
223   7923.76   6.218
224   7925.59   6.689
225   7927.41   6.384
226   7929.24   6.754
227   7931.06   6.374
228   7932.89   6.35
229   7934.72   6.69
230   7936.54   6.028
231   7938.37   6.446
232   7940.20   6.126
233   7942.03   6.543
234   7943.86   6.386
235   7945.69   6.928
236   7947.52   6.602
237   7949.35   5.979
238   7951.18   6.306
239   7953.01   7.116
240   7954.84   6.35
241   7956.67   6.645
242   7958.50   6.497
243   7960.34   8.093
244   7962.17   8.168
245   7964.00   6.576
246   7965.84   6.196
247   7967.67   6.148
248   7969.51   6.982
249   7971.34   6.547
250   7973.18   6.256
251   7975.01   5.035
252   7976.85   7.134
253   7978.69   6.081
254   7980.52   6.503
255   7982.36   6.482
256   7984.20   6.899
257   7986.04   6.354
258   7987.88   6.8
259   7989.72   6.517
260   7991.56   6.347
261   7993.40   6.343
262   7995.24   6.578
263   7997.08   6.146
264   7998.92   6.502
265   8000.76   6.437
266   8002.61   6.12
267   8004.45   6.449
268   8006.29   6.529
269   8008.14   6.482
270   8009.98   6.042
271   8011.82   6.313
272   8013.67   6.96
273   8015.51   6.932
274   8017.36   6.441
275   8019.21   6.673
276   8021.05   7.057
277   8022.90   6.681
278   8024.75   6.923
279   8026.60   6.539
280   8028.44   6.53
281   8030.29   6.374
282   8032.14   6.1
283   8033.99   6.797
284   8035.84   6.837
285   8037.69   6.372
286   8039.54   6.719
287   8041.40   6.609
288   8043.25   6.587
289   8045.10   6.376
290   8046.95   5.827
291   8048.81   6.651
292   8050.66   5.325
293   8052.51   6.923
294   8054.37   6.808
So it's 0.19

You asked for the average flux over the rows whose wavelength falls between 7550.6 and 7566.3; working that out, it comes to 7.0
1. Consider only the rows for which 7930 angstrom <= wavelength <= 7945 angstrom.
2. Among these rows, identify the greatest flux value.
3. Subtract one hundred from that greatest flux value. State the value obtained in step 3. -93.3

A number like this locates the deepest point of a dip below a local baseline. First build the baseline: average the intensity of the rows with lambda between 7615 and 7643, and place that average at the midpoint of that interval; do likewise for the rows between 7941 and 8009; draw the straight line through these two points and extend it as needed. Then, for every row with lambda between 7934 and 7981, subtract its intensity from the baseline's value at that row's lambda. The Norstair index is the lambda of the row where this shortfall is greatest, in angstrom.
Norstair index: 7975.01 angstrom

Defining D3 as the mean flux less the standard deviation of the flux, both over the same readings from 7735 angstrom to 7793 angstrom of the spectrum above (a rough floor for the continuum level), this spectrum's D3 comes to 6.34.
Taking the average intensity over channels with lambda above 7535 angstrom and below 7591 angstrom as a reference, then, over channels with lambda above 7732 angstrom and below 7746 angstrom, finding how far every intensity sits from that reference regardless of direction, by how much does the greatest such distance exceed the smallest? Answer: 0.555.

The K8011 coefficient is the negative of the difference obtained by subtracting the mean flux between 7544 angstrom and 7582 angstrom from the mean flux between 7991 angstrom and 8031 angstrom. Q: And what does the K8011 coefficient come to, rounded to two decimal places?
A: 0.53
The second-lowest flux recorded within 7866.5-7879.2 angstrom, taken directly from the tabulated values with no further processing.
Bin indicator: 6.546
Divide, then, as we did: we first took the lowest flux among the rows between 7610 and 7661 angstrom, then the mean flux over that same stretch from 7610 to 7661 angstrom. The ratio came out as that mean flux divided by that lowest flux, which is 1.07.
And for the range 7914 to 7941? 1.07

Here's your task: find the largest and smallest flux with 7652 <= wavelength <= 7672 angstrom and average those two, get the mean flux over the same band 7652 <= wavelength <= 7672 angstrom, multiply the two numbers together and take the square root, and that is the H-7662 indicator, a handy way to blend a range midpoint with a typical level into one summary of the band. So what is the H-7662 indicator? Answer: 6.28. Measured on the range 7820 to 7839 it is 6.74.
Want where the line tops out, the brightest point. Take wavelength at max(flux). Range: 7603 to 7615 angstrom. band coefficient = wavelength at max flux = 7605.56 angstrom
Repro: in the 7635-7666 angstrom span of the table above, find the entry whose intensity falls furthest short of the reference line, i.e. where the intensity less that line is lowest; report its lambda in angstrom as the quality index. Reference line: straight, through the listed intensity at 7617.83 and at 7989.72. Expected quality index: 7656.52 angstrom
